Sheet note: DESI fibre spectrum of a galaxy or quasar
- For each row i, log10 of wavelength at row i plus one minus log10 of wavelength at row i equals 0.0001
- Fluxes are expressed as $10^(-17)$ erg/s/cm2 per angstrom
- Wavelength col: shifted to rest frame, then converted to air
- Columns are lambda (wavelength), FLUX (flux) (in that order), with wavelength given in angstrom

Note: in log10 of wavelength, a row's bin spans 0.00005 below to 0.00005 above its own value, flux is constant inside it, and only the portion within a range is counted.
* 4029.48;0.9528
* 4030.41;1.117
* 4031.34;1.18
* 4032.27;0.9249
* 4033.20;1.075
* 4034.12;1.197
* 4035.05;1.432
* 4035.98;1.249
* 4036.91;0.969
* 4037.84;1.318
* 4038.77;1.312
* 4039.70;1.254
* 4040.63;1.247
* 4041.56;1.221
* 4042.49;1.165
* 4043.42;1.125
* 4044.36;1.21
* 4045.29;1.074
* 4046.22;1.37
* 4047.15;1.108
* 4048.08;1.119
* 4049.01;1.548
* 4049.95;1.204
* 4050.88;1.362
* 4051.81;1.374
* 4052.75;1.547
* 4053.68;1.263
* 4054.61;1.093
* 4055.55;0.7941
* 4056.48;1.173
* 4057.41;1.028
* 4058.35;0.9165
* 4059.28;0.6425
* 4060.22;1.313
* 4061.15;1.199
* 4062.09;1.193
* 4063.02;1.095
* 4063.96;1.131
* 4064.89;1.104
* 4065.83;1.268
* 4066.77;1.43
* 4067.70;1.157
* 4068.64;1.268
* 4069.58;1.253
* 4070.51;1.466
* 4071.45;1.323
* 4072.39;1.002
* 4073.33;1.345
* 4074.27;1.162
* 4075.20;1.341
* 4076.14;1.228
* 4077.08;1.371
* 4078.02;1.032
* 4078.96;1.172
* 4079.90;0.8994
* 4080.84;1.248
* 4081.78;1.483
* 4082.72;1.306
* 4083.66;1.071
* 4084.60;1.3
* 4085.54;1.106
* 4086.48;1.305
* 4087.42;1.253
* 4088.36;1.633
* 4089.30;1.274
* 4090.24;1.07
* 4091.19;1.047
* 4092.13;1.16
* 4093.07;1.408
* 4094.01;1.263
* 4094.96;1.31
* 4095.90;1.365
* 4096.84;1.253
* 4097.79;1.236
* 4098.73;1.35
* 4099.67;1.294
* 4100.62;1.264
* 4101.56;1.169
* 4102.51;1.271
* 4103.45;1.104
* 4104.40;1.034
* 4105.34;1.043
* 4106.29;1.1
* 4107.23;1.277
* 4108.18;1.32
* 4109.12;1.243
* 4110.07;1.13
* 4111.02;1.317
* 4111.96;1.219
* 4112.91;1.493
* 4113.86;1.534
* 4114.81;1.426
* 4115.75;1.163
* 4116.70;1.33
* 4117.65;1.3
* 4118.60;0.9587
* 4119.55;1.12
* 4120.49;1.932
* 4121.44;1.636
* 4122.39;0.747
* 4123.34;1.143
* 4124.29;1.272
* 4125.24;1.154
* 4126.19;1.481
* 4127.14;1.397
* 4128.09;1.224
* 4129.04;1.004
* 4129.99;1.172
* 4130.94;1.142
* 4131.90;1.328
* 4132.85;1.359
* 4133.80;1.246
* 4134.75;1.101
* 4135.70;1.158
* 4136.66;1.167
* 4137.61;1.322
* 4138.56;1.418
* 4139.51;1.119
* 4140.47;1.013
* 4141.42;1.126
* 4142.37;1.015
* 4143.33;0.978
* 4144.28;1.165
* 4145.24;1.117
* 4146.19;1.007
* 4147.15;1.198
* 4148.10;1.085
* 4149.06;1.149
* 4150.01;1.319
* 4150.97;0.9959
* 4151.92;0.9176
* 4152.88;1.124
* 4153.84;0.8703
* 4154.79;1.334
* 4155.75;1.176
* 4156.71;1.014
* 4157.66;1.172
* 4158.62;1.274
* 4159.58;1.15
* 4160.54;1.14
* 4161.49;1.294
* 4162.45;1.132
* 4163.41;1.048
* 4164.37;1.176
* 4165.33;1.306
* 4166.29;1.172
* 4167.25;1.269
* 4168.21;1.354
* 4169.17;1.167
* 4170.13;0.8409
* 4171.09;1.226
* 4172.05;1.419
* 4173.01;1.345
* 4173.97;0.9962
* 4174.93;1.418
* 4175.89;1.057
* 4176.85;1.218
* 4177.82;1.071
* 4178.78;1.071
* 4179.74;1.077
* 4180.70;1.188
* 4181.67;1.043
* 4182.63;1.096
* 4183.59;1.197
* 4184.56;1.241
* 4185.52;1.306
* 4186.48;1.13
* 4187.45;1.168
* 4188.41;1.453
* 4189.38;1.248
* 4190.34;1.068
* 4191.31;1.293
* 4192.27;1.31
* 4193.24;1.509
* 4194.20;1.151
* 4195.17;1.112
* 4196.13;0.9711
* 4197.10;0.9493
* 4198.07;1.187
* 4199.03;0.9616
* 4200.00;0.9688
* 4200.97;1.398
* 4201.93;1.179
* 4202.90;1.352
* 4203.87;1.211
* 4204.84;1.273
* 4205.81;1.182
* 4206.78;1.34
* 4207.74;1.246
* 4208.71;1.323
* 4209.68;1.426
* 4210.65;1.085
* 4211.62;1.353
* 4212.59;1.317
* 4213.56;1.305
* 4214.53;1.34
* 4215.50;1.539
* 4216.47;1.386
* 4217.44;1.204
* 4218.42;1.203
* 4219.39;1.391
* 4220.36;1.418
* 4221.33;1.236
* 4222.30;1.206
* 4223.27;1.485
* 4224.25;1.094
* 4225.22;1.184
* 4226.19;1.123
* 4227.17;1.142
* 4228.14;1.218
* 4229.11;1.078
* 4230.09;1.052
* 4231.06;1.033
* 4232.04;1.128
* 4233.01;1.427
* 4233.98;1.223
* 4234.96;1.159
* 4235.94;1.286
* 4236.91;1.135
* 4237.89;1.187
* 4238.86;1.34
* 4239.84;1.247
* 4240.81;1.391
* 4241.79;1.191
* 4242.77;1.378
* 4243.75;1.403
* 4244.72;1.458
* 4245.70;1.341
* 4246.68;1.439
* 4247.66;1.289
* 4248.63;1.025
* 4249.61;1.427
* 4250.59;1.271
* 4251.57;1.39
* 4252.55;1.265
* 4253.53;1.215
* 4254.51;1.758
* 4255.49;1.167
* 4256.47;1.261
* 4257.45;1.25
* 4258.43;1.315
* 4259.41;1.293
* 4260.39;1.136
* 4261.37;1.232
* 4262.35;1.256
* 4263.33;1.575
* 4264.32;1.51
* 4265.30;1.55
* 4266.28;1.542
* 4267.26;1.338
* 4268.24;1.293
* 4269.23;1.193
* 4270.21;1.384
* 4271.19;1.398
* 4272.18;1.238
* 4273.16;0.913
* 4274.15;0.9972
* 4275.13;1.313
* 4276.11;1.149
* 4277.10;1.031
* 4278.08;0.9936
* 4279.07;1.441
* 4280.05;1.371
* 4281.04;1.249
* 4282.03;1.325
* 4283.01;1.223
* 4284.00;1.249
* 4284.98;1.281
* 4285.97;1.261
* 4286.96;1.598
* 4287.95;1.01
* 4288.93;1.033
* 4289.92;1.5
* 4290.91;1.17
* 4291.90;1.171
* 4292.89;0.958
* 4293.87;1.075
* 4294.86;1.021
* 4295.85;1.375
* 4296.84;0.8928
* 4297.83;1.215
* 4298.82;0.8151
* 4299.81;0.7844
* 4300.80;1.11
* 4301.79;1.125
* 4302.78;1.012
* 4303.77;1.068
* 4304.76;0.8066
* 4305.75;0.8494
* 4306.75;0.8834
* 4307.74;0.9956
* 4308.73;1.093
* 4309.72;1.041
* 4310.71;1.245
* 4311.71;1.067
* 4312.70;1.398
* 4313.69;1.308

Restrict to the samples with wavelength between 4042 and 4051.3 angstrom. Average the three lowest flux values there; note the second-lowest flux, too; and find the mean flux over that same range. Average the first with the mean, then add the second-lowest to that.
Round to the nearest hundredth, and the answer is 2.27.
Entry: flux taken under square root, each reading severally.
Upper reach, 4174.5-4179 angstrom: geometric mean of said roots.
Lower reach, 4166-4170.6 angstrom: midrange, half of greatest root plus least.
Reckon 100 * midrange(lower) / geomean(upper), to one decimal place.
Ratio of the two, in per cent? 96.6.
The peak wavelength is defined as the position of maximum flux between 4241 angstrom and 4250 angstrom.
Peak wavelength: 4244.72 angstrom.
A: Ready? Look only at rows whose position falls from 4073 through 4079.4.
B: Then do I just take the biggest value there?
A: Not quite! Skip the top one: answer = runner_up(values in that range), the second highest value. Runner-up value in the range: 1.345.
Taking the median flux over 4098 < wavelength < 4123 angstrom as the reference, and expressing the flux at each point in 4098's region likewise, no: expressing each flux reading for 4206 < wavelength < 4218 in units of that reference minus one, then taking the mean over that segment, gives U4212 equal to 0.04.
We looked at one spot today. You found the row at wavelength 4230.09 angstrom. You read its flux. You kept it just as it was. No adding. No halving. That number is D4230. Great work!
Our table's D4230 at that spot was 1.052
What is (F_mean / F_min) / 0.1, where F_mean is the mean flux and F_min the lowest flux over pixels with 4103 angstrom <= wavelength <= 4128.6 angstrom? 16.9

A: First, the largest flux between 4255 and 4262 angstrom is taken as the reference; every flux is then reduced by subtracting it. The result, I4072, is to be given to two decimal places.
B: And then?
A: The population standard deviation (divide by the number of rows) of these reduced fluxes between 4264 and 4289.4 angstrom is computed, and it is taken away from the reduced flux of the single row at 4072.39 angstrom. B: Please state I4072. -0.50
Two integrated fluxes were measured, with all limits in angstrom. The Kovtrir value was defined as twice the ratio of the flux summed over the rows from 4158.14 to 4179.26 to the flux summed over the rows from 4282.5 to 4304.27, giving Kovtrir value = 2.10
